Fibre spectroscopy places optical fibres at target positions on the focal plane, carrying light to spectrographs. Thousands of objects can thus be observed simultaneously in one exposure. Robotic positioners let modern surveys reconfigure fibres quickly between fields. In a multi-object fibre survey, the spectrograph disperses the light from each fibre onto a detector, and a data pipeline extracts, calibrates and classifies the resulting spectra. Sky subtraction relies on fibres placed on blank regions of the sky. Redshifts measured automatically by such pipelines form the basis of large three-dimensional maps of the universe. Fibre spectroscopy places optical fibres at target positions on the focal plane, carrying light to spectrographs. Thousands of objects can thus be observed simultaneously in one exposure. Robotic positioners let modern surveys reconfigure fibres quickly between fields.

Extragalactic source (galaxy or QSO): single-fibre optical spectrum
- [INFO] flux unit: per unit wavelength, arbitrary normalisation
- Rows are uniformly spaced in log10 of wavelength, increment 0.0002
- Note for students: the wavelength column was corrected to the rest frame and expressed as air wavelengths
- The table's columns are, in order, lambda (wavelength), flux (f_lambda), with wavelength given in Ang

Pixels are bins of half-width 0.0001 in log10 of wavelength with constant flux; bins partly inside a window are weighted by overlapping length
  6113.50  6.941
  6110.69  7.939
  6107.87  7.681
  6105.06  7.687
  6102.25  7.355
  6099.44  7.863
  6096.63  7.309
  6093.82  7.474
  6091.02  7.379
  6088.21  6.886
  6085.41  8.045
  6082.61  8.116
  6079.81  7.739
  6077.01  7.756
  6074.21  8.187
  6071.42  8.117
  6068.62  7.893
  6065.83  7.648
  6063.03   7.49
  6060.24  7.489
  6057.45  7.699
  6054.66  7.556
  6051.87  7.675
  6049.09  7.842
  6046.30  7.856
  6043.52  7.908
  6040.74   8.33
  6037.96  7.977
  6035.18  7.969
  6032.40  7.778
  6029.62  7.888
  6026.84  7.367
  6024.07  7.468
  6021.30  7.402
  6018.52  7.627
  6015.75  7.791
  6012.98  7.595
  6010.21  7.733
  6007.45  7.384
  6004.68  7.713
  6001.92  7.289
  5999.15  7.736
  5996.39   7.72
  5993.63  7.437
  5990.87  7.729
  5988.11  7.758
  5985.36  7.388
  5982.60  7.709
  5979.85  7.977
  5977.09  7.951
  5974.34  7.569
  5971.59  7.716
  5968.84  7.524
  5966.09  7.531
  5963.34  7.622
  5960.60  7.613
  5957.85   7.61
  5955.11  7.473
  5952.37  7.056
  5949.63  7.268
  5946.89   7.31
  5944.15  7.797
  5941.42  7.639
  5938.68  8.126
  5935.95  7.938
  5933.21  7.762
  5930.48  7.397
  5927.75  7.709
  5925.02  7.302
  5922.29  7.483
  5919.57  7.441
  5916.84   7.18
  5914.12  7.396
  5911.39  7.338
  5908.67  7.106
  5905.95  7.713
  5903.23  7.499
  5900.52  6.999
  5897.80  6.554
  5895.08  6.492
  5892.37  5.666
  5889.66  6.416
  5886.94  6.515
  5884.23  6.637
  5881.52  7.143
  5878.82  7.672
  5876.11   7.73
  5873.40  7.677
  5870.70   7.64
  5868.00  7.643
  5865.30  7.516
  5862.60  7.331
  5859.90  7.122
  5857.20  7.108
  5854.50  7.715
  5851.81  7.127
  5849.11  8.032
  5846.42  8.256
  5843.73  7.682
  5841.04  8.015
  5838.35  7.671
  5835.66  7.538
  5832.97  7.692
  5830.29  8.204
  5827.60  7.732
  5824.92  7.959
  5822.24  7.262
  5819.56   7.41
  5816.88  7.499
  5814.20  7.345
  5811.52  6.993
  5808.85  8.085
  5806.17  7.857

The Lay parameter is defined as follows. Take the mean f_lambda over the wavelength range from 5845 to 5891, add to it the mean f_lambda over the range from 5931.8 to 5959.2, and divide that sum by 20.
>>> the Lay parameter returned 0.748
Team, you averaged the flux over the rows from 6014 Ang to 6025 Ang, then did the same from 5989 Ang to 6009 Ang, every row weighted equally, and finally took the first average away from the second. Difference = 0.00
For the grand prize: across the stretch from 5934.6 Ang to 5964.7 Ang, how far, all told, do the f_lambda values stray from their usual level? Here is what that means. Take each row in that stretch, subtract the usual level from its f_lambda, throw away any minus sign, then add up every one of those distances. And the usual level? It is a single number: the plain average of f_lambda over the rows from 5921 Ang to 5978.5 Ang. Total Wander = 2.5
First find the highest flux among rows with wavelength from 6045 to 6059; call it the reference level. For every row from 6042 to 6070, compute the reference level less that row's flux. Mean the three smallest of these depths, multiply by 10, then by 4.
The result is -1.2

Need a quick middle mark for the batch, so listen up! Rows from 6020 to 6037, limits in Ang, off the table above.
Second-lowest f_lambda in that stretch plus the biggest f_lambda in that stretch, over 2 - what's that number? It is 7.69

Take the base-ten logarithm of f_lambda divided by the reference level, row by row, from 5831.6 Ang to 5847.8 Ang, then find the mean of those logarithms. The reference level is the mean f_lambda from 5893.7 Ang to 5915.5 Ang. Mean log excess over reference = 0.039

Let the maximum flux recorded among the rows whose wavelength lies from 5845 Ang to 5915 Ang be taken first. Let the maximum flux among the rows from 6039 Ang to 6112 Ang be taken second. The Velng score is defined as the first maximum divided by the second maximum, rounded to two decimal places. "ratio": 0.99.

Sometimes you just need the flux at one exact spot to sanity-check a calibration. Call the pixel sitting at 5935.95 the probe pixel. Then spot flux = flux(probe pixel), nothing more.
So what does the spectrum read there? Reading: 7.938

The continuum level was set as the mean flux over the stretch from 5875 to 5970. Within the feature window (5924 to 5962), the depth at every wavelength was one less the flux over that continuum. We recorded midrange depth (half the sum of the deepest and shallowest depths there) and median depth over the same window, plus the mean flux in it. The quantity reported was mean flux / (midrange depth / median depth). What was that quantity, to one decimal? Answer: 8.1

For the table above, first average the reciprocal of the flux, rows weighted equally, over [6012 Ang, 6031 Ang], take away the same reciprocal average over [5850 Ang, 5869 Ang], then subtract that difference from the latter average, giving 0.140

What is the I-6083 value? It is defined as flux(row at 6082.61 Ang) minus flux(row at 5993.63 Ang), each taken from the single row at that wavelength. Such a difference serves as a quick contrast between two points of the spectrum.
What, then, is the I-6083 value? 0.68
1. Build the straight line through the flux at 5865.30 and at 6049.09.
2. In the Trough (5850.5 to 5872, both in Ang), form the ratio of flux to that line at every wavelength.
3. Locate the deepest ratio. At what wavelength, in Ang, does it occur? 5857.20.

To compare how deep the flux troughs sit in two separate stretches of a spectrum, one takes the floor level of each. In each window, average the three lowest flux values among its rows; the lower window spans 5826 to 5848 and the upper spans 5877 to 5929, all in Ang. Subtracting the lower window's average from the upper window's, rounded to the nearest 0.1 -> -1.4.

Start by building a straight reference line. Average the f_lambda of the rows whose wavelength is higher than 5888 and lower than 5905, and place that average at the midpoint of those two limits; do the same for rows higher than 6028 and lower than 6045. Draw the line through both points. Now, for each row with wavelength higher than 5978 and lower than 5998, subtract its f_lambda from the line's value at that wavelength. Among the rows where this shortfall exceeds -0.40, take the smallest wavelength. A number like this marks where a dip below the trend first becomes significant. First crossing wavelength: 5982.60 Ang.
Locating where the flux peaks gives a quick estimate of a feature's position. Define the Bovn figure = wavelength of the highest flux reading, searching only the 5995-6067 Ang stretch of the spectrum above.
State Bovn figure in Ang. 6040.74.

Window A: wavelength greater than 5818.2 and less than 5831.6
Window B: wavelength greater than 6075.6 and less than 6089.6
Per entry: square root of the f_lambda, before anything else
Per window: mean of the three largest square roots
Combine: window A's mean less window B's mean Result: 0.00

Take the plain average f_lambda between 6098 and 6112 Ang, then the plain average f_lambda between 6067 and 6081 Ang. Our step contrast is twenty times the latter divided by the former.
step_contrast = 20.6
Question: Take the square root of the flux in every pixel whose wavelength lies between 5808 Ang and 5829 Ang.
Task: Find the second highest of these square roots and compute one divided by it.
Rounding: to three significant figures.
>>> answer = 0.354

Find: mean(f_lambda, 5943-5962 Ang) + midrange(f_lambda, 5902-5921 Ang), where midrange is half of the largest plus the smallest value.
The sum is 14.9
